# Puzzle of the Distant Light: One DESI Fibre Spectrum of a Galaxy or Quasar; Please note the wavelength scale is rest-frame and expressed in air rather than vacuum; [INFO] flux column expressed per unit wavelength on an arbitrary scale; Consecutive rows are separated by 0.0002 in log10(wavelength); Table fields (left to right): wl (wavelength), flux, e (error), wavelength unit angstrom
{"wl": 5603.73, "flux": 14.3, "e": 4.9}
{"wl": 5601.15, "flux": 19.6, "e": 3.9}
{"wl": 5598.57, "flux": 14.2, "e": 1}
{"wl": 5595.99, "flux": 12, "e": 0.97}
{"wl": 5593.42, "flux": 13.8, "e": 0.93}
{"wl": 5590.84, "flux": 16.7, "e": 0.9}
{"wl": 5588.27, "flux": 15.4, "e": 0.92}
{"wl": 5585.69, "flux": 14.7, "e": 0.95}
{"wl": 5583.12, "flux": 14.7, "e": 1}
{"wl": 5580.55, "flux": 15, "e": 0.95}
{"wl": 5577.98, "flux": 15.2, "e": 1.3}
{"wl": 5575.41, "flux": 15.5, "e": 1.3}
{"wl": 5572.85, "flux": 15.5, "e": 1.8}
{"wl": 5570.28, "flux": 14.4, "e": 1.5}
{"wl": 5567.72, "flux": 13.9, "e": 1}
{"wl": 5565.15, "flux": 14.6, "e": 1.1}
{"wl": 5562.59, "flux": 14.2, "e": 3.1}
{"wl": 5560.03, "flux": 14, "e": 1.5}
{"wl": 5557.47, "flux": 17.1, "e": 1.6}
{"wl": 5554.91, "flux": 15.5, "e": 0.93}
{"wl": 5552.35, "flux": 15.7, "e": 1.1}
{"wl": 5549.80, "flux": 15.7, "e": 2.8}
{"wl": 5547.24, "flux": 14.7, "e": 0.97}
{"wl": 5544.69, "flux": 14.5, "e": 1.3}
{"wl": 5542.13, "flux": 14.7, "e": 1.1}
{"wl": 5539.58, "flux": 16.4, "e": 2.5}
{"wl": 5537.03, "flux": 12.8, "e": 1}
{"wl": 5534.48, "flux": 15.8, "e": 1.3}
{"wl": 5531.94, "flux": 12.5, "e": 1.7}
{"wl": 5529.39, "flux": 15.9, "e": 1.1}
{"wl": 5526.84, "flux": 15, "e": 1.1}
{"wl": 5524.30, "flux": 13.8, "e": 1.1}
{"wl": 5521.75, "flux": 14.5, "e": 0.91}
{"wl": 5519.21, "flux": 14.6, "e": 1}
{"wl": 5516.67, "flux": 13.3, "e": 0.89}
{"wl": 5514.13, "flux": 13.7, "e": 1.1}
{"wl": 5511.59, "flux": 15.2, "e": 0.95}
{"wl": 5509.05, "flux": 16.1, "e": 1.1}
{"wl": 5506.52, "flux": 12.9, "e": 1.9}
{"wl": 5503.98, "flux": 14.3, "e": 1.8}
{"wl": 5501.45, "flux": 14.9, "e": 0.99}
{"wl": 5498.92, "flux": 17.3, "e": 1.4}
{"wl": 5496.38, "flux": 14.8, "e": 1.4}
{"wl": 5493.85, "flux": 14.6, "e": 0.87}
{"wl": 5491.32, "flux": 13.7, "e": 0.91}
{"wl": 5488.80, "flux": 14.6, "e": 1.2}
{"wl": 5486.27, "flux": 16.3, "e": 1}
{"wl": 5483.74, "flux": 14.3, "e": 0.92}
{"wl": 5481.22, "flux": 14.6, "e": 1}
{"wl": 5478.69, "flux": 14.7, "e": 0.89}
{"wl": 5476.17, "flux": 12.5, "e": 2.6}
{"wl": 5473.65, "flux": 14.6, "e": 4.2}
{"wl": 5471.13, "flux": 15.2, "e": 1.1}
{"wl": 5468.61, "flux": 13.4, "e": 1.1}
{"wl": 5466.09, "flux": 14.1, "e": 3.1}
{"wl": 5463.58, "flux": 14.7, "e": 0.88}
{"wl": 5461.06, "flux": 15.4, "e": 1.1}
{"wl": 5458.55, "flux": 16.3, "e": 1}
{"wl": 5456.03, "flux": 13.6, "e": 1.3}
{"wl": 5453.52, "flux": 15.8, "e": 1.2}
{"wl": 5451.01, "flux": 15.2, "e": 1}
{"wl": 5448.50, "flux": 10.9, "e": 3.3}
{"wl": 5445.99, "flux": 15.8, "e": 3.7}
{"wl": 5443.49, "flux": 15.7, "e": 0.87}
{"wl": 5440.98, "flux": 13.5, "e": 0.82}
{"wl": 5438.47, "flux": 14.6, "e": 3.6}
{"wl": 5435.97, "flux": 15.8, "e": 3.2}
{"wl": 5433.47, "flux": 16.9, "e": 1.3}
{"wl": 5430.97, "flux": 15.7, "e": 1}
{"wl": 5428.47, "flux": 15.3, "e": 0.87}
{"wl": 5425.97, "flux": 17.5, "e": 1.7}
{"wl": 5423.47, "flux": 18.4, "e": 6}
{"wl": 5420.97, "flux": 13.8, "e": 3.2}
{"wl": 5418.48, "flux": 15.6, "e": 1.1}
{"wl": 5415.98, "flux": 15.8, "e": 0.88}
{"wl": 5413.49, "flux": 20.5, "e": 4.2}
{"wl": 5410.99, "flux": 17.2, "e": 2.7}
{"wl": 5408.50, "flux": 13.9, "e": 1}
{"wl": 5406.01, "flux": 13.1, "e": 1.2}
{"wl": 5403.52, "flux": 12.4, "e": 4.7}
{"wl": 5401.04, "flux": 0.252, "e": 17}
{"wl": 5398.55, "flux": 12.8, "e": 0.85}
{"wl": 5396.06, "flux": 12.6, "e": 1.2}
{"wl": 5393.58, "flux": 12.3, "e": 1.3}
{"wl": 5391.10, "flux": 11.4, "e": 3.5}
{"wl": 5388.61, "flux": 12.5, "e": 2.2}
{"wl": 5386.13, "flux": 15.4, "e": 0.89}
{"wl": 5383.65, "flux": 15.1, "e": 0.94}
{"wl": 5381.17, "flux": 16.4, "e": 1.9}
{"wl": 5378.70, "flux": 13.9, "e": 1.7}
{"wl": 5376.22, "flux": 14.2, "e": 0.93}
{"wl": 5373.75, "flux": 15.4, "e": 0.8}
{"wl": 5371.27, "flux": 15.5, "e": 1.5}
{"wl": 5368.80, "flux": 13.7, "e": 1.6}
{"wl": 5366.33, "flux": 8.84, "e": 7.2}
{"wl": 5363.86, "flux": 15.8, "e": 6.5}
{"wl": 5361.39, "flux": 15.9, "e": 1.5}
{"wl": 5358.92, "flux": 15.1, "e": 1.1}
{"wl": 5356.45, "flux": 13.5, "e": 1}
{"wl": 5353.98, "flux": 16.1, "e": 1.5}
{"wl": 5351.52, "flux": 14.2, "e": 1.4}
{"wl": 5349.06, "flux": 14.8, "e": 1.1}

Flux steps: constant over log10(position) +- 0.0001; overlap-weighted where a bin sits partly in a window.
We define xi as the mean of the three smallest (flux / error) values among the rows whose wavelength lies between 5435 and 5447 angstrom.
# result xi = 4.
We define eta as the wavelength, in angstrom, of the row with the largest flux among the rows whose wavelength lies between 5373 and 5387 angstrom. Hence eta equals 5381.17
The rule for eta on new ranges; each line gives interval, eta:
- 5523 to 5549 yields 5539.58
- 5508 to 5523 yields 5509.05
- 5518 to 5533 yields 5529.39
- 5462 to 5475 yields 5471.13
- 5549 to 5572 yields 5557.47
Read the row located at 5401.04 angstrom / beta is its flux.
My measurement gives 0.252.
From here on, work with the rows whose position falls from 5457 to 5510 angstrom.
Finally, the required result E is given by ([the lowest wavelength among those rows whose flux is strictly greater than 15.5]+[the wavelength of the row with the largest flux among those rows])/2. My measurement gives 5478.7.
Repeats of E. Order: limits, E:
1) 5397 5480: 5412.2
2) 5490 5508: 5498.9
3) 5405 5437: 5412.2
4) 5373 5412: 5396.1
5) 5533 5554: 5537.0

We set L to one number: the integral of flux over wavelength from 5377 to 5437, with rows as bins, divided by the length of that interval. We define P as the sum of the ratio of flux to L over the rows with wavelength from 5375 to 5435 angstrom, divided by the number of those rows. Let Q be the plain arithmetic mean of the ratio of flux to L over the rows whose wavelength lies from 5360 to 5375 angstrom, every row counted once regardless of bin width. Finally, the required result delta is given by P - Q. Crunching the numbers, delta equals 0.01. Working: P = 1.00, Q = 0.99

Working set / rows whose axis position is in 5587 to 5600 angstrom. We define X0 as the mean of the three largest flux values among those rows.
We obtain 15.4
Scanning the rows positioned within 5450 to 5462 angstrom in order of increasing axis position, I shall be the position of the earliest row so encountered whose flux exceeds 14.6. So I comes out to 5451.01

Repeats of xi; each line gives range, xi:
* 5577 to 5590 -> 14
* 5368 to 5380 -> 9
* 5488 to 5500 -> 12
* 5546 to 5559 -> 10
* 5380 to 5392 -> 6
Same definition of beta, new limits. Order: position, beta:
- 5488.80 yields 14.6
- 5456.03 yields 13.6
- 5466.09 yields 14.1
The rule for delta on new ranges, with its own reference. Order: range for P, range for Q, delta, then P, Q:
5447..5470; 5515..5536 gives 0.00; 1.00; 1.00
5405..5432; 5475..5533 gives 0.11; 1.12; 1.01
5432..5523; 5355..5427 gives 0.04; 1.02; 0.98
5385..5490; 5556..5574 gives -0.03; 1.00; 1.03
